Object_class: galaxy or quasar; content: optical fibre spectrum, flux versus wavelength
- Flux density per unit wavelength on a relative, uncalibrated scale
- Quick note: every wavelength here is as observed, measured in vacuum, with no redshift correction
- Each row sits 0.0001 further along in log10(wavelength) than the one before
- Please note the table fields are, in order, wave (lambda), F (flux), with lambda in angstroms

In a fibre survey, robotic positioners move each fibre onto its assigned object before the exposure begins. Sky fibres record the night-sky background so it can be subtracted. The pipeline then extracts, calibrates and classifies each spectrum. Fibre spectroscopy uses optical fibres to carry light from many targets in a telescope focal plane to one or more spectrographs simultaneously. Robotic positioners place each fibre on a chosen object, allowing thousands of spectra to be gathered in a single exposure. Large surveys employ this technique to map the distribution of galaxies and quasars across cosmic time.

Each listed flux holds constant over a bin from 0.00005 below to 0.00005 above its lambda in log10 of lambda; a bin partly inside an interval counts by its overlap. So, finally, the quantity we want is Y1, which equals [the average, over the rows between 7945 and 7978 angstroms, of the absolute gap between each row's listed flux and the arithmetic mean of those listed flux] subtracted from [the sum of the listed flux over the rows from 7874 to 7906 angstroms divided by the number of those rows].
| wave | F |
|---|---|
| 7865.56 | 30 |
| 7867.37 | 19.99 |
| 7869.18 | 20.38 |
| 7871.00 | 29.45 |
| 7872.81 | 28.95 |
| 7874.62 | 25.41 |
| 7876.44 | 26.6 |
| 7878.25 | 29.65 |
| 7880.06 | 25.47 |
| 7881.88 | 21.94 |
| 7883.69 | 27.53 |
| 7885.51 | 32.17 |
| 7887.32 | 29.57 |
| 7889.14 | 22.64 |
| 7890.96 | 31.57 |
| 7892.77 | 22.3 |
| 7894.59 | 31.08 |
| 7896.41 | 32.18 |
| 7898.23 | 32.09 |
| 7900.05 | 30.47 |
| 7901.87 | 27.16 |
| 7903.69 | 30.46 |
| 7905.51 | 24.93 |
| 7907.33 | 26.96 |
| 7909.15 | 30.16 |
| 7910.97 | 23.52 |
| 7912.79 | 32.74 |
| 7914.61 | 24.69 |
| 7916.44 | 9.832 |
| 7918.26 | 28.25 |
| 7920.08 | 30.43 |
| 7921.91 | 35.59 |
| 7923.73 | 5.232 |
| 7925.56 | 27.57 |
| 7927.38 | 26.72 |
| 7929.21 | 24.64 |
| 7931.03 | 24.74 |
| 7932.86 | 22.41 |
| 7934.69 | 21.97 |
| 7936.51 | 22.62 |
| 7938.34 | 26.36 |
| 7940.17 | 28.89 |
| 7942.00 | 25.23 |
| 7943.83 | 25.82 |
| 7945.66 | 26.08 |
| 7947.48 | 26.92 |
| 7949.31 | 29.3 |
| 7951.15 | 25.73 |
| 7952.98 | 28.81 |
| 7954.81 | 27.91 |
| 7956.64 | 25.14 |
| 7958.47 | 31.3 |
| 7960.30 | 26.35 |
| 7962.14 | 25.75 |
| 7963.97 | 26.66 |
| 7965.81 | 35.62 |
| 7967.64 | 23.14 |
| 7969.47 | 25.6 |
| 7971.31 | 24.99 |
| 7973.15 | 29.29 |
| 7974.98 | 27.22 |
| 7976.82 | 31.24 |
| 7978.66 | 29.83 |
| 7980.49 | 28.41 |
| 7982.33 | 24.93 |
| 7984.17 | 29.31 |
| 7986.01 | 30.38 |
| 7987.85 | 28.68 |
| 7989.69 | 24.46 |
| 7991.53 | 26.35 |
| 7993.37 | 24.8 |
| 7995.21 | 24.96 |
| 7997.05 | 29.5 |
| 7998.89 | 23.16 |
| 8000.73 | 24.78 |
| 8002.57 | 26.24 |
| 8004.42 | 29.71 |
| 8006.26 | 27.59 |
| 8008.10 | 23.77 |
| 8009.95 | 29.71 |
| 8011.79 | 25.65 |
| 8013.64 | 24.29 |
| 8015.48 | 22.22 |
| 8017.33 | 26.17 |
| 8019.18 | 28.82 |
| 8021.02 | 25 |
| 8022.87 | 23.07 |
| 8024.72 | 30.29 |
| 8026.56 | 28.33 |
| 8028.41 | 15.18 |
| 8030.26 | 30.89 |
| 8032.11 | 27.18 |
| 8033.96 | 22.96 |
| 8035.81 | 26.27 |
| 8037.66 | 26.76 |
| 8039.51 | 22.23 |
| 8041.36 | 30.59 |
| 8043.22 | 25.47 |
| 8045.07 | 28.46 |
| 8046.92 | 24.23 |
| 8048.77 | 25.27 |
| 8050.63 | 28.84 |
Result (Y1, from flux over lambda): 25.7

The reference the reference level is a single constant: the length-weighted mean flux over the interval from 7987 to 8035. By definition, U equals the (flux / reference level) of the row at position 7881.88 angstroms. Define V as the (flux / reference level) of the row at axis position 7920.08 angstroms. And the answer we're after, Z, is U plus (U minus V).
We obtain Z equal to 0.52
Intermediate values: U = 0.85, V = 1.17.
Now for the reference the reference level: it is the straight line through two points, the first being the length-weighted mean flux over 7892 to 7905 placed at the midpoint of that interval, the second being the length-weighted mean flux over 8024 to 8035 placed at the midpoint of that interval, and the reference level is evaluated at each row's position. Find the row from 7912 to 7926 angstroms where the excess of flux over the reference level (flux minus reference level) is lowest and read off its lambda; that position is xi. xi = 7923.73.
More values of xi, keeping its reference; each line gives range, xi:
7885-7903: 7892.77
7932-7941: 7934.69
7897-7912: 7910.97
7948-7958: 7956.64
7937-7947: 7942.00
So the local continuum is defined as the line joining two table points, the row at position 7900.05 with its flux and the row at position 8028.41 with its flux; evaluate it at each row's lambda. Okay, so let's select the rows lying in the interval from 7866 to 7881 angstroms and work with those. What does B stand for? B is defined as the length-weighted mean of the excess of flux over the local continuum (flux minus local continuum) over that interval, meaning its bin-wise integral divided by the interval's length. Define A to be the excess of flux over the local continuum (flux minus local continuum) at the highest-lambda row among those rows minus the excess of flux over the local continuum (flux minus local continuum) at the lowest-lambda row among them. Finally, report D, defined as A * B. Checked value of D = -54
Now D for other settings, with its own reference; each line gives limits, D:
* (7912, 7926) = 15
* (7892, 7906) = -7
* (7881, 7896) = -46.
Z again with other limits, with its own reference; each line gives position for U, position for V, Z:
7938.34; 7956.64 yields 1.06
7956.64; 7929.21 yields 0.99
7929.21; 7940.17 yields 0.79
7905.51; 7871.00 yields 0.79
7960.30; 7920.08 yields 0.86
